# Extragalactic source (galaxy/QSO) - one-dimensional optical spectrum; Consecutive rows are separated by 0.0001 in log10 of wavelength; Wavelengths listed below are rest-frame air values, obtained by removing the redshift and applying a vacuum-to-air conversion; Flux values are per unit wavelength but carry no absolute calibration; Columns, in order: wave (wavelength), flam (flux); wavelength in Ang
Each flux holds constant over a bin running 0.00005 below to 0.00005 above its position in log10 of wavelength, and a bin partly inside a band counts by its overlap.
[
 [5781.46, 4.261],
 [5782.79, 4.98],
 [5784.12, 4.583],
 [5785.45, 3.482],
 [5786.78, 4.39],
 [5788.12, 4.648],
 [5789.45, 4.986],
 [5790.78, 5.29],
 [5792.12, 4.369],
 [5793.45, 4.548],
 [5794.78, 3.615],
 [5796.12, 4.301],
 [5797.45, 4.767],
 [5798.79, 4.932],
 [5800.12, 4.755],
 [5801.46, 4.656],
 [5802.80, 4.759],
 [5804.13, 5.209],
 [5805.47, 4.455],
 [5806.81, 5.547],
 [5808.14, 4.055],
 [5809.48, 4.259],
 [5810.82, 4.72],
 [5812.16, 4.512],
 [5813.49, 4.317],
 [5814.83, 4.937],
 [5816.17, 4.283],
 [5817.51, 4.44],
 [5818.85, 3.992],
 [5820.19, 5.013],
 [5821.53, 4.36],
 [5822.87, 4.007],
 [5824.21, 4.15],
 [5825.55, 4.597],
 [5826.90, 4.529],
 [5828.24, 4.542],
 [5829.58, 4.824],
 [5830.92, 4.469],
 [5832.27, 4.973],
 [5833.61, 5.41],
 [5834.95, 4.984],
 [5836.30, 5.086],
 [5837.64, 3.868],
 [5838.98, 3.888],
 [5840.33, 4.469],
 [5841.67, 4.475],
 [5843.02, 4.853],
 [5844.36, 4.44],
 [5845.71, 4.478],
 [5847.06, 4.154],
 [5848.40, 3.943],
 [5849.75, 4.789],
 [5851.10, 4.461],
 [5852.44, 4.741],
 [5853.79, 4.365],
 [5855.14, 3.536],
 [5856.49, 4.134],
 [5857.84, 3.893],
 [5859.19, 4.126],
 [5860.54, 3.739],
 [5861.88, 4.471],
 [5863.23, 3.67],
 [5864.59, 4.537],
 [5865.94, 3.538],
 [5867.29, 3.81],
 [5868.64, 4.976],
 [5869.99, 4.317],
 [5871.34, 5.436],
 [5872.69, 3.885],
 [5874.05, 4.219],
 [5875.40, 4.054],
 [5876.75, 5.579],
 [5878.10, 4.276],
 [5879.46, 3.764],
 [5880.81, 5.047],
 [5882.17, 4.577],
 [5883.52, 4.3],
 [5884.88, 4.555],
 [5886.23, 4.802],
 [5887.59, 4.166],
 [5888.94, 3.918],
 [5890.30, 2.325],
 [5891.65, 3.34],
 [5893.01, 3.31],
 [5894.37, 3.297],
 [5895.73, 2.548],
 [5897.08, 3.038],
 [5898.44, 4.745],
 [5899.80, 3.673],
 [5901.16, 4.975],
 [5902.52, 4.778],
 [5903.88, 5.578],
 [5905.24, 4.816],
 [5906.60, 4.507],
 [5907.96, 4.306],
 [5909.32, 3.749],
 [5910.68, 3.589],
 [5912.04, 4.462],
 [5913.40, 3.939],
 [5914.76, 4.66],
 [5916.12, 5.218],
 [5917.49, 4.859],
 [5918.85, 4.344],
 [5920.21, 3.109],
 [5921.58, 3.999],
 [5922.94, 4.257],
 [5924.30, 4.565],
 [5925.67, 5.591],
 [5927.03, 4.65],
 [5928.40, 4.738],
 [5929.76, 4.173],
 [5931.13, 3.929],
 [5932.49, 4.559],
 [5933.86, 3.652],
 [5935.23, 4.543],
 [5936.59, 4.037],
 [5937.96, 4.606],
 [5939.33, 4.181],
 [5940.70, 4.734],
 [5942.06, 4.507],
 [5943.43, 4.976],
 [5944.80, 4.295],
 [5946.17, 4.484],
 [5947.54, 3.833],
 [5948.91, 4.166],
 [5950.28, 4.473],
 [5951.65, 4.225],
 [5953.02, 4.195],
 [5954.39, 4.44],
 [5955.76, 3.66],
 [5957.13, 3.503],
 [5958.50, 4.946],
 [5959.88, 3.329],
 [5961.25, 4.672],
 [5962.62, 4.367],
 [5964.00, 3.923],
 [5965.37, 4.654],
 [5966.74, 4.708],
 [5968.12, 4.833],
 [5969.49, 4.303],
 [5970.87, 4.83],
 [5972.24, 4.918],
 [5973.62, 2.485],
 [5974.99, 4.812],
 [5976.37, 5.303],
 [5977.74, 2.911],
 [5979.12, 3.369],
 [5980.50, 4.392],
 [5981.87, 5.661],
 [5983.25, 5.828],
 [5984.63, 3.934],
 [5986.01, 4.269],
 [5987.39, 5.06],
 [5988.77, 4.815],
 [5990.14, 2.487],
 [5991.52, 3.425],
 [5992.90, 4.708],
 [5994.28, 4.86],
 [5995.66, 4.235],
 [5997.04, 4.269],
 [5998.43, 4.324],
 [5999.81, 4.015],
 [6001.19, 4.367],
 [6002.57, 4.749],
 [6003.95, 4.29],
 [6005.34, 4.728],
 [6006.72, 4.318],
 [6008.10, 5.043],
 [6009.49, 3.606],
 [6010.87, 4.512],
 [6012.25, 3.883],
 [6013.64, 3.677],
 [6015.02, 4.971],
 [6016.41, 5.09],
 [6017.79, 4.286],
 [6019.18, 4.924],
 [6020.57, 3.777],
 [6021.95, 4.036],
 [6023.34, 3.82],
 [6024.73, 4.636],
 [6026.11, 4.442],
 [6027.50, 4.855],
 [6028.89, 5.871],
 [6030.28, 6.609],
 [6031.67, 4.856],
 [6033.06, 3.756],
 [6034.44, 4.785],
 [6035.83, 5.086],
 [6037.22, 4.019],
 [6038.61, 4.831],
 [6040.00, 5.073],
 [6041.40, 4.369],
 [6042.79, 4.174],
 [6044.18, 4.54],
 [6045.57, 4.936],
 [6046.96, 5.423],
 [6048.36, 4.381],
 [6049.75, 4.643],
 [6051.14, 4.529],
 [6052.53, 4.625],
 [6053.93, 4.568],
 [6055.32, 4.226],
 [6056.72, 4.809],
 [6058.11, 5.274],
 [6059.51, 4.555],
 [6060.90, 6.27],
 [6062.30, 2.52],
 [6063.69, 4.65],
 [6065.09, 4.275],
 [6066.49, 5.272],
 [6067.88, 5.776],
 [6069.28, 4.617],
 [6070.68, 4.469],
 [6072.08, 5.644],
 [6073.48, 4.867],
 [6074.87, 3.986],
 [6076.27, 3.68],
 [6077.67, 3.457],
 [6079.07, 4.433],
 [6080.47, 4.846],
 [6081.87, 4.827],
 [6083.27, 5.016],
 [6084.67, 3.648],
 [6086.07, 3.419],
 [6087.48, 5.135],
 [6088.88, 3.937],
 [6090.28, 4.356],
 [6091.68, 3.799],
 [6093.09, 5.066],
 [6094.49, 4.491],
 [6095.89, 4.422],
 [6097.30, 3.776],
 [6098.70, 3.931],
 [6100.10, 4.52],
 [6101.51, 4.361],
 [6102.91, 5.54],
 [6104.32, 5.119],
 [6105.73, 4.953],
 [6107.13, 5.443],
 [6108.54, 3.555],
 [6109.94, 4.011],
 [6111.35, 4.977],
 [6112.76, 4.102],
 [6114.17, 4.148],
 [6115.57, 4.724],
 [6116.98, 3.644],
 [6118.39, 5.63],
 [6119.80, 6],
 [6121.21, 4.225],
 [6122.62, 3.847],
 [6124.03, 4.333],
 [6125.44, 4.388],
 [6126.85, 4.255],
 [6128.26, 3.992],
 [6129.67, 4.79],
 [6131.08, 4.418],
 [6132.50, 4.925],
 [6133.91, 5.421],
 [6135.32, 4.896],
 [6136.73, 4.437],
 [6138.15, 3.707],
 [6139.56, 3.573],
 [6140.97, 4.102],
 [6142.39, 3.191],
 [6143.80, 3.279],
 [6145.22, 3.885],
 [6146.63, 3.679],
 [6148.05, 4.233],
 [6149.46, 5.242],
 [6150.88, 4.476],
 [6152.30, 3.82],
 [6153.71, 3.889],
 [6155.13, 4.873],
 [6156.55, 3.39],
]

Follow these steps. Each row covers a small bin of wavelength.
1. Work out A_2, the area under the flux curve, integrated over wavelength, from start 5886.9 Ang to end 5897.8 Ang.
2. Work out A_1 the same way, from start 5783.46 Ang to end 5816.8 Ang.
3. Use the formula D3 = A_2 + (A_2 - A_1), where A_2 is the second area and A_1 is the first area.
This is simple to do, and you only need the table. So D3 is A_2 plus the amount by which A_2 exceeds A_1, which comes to -82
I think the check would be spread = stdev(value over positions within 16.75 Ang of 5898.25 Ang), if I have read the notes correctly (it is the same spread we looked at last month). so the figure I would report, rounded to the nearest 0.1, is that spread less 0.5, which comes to 0.3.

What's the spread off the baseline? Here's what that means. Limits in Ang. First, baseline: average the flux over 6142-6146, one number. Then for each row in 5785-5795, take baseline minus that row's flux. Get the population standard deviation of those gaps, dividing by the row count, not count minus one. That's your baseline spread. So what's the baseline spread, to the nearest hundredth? 0.58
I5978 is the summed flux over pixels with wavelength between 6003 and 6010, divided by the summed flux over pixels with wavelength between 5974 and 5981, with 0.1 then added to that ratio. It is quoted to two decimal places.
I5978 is 1.16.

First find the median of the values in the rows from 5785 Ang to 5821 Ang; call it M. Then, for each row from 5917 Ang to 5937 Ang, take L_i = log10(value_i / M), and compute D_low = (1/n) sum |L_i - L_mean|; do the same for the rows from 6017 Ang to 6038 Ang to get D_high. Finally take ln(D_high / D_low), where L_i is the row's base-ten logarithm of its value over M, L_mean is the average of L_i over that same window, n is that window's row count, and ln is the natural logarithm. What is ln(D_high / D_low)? 0.23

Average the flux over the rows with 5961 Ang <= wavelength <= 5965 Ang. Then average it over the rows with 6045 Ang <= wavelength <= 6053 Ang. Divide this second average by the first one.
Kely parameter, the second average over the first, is 1.10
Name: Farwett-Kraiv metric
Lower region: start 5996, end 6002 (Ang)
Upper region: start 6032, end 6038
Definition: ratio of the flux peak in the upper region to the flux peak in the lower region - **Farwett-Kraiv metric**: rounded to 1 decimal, 1.2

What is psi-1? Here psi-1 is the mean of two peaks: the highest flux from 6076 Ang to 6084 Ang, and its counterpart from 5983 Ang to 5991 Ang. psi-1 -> 5.42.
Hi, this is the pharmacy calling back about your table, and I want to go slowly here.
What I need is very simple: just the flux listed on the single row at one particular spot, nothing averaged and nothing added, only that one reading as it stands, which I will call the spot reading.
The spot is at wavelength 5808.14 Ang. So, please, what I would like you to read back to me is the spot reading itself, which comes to 4.055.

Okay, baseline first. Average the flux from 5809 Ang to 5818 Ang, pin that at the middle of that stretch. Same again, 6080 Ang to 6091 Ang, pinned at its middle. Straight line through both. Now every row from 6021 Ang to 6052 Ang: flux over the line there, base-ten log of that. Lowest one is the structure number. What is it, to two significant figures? -0.070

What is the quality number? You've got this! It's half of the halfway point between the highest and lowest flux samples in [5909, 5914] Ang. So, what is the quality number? 2.01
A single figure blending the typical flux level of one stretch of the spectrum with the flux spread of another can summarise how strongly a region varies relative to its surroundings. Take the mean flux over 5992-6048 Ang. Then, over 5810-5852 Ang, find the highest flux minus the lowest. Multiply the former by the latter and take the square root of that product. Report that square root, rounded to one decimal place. 2.7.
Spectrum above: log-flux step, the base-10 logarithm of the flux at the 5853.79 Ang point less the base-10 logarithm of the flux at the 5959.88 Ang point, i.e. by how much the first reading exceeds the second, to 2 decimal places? 0.12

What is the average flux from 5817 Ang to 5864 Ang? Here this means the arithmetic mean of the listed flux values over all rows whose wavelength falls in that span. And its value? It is 4.4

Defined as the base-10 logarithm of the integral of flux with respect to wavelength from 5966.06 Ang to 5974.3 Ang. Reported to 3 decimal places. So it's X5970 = 1.554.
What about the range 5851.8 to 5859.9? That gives 1.524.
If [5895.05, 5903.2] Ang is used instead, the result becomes 1.509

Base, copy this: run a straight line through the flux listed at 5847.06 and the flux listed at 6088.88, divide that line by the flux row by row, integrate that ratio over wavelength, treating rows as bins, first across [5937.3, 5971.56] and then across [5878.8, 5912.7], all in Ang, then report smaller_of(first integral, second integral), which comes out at 32.3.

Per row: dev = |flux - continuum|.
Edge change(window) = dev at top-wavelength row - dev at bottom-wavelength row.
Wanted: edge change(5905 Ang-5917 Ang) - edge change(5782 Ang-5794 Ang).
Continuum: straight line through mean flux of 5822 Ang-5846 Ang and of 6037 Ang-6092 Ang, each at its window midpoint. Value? 0.8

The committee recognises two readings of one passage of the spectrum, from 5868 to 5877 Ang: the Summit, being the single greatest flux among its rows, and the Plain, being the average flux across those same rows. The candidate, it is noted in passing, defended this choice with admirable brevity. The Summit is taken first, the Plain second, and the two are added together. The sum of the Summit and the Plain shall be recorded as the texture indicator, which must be 10.2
